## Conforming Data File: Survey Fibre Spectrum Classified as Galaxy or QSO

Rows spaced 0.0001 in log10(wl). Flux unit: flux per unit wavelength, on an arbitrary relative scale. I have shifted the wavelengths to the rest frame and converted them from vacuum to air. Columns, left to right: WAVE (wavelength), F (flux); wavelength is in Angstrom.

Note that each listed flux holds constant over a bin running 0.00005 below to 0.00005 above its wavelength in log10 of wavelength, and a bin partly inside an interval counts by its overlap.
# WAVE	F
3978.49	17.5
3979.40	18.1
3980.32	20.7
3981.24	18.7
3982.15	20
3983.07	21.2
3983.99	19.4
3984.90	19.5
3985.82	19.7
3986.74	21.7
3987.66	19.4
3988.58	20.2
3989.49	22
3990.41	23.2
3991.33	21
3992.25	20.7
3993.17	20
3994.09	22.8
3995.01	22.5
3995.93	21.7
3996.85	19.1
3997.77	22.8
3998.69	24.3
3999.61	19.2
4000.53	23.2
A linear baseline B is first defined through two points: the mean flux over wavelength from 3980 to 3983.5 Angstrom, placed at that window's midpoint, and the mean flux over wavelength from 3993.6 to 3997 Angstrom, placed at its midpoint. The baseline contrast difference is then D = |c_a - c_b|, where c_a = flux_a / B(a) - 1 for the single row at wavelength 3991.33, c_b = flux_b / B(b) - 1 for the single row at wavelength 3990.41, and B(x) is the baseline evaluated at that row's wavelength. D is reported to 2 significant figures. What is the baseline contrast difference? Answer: 0.11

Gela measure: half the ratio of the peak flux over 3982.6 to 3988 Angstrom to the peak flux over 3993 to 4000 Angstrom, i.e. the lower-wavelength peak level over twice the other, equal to 0.447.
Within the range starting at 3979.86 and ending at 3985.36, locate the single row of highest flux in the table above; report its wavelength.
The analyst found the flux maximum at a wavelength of 3983.07 Angstrom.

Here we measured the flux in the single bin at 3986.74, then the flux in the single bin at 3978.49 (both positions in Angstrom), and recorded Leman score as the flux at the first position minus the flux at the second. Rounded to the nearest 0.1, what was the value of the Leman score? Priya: 4.2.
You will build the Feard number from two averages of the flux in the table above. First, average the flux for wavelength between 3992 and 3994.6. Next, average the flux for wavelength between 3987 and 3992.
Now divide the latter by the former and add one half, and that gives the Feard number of 1.50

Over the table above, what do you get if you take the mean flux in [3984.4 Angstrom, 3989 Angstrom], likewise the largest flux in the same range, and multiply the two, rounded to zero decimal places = 436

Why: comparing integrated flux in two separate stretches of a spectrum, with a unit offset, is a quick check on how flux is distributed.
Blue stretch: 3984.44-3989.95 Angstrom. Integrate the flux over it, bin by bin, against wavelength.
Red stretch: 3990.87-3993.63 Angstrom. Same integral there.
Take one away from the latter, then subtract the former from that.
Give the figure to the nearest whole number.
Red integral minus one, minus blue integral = -57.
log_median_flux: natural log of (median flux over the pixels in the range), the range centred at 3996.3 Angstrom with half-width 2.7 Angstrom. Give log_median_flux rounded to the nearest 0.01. 3.12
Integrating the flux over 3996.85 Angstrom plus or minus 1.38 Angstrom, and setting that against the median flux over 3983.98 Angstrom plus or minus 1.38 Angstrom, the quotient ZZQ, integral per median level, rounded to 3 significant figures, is 3.00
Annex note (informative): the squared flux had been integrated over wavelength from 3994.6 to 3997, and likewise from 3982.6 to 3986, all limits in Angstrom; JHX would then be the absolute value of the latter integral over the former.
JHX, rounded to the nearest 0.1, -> 1.2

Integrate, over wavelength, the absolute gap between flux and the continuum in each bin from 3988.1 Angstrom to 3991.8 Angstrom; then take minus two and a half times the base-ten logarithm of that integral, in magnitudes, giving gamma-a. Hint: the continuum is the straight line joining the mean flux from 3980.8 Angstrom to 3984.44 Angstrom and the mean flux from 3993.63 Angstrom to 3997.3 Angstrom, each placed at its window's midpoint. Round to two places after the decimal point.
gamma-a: -1.43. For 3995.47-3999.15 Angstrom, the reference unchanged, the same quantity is -1.86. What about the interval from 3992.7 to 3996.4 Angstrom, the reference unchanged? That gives -1.37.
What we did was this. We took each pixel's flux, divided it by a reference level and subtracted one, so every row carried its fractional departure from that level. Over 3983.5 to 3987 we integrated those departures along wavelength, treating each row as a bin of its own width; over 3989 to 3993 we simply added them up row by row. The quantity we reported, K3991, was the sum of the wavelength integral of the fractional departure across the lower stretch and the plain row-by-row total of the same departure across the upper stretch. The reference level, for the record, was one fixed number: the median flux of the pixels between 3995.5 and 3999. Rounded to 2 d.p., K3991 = -0.45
